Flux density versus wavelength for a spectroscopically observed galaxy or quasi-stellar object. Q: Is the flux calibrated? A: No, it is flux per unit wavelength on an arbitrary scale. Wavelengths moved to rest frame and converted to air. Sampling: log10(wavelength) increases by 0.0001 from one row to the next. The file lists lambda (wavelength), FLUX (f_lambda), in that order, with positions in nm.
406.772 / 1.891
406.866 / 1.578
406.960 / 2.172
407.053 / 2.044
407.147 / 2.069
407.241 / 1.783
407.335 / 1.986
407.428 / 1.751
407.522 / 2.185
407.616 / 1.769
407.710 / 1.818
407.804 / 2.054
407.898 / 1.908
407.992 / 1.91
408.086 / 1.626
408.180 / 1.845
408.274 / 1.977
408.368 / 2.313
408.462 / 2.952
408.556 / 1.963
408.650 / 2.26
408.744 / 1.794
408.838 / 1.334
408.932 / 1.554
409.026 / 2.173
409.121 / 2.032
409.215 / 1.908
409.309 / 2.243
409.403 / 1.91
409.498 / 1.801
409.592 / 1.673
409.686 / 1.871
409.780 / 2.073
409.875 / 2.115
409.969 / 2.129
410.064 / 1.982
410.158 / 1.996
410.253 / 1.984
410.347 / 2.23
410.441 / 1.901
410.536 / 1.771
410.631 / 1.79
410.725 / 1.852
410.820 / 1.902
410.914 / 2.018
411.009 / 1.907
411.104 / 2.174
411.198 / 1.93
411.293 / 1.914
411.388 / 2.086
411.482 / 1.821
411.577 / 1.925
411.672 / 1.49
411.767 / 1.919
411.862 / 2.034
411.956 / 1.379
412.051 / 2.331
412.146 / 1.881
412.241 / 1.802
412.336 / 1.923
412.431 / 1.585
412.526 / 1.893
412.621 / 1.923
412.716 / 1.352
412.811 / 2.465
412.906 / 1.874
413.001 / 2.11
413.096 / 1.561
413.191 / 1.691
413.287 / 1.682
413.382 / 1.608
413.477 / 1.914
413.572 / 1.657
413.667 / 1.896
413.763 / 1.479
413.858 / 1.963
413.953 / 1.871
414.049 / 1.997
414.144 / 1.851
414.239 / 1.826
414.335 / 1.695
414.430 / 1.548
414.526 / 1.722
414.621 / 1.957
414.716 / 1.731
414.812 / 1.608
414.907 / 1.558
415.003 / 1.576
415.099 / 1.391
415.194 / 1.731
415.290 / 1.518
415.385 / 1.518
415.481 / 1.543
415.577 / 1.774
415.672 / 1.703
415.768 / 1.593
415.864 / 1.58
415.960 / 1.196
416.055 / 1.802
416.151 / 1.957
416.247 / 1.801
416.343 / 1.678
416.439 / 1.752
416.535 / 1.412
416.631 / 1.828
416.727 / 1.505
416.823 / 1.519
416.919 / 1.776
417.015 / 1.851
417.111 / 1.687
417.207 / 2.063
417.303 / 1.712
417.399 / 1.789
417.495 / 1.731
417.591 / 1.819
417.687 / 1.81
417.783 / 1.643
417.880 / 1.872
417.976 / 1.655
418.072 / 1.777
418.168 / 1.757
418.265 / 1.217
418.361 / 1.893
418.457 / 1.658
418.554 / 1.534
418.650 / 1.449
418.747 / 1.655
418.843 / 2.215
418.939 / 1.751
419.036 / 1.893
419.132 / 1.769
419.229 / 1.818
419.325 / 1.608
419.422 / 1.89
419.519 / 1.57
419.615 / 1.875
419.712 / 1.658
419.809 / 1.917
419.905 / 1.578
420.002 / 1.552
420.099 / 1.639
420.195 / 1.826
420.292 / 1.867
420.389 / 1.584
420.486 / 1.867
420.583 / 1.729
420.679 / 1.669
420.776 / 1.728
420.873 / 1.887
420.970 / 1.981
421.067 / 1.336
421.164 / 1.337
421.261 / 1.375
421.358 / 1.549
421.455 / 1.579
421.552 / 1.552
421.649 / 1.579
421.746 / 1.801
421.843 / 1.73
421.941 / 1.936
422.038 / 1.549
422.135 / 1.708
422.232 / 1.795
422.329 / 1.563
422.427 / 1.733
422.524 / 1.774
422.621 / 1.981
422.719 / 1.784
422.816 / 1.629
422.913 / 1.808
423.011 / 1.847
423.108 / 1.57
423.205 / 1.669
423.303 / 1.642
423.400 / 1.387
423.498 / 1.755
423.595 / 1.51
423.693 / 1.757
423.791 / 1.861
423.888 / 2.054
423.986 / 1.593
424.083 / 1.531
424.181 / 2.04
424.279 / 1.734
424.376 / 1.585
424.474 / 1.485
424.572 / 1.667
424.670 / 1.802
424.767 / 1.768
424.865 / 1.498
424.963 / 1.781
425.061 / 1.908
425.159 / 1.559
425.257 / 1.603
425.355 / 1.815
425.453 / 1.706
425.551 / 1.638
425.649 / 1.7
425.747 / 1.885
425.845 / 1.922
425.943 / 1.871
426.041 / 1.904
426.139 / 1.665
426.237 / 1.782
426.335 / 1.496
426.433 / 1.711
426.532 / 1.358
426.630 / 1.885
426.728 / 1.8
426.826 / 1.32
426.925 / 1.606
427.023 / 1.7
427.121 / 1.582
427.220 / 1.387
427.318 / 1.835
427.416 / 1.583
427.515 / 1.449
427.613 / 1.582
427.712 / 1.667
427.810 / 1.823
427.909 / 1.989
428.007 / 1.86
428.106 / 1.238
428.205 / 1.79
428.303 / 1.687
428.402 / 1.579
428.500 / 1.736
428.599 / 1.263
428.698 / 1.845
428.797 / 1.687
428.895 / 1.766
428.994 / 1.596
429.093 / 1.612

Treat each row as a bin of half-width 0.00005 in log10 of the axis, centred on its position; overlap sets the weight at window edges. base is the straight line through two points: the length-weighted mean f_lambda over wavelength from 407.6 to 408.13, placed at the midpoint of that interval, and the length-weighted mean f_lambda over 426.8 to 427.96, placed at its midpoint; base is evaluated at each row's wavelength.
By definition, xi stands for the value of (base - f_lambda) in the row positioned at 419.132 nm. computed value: -0.04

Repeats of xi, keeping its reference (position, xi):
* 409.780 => -0.24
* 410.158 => -0.17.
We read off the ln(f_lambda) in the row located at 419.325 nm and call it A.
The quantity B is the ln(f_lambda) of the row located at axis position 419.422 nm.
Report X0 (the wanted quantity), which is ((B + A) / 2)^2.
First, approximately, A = 0.5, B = 0.64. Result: 0.31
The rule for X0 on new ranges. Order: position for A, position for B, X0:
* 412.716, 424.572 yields 0.17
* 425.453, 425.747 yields 0.34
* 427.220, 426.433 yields 0.19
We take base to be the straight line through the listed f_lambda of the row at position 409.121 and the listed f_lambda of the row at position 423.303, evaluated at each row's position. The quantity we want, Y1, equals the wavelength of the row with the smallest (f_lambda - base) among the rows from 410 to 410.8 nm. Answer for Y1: 410.536 nm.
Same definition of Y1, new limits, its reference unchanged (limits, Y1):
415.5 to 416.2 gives 415.960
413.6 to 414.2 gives 413.763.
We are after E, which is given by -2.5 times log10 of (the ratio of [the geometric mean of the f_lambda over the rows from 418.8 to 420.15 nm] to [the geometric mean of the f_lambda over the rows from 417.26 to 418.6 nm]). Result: -0.04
